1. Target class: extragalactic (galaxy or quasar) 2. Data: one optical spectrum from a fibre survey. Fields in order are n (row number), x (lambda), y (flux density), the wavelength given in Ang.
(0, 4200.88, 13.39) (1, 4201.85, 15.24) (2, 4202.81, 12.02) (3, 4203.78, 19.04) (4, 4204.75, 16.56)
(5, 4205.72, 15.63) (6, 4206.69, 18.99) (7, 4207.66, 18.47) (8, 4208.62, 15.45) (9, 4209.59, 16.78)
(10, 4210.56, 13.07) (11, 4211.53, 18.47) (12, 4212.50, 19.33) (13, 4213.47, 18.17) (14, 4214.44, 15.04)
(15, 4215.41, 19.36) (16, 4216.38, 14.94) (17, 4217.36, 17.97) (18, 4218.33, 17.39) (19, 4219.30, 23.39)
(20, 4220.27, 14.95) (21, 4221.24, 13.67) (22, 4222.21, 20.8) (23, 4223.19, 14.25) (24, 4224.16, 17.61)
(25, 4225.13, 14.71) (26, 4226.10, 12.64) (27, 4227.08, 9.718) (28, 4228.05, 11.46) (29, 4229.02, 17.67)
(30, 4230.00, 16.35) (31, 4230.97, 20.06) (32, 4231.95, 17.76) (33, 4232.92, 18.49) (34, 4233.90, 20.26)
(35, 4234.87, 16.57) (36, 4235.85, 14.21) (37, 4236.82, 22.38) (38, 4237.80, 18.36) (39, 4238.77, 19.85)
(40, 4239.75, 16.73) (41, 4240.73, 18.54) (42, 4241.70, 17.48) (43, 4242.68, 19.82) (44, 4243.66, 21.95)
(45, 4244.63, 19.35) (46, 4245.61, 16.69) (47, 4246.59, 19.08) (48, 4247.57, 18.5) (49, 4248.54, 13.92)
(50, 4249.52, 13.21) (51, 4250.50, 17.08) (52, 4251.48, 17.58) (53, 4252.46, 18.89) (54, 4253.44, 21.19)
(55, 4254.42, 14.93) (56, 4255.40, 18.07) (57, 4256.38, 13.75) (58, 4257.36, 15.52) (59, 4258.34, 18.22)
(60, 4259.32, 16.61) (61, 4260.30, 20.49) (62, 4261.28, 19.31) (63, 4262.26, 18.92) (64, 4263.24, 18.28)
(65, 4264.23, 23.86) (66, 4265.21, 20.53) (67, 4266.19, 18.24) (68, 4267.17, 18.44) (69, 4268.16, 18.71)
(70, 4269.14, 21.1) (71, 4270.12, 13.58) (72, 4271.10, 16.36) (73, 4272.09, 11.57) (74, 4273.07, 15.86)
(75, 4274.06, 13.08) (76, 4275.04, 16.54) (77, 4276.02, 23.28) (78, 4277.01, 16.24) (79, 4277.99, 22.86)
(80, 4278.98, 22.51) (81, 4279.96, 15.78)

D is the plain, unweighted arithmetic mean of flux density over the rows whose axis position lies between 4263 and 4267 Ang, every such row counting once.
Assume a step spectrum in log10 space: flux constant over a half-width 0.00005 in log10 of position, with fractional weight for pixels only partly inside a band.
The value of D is 20.2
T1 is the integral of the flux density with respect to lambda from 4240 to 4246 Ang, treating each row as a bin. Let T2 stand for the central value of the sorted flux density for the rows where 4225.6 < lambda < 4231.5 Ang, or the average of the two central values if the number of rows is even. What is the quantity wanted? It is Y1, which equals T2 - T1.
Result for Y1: -99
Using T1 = 114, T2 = 14.5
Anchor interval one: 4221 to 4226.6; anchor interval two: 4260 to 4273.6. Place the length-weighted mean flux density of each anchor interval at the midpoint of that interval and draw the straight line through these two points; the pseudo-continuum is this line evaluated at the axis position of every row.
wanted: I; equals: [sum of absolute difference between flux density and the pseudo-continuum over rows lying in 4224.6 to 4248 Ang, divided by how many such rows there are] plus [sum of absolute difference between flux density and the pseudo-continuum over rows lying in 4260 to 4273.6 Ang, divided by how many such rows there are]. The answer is 4.9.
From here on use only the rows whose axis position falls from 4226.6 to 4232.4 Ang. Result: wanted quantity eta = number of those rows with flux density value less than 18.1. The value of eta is 5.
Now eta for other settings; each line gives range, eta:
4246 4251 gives 3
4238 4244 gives 2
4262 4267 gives 0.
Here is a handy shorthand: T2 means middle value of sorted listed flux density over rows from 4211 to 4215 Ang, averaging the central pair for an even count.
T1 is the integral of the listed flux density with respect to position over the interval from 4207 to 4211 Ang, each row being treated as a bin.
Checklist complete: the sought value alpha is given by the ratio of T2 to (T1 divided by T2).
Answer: 5.2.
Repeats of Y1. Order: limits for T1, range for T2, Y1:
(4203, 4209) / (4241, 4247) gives -84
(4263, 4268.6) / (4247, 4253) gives -93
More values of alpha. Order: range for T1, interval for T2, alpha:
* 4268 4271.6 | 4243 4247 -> 5.9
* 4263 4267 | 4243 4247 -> 4.6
